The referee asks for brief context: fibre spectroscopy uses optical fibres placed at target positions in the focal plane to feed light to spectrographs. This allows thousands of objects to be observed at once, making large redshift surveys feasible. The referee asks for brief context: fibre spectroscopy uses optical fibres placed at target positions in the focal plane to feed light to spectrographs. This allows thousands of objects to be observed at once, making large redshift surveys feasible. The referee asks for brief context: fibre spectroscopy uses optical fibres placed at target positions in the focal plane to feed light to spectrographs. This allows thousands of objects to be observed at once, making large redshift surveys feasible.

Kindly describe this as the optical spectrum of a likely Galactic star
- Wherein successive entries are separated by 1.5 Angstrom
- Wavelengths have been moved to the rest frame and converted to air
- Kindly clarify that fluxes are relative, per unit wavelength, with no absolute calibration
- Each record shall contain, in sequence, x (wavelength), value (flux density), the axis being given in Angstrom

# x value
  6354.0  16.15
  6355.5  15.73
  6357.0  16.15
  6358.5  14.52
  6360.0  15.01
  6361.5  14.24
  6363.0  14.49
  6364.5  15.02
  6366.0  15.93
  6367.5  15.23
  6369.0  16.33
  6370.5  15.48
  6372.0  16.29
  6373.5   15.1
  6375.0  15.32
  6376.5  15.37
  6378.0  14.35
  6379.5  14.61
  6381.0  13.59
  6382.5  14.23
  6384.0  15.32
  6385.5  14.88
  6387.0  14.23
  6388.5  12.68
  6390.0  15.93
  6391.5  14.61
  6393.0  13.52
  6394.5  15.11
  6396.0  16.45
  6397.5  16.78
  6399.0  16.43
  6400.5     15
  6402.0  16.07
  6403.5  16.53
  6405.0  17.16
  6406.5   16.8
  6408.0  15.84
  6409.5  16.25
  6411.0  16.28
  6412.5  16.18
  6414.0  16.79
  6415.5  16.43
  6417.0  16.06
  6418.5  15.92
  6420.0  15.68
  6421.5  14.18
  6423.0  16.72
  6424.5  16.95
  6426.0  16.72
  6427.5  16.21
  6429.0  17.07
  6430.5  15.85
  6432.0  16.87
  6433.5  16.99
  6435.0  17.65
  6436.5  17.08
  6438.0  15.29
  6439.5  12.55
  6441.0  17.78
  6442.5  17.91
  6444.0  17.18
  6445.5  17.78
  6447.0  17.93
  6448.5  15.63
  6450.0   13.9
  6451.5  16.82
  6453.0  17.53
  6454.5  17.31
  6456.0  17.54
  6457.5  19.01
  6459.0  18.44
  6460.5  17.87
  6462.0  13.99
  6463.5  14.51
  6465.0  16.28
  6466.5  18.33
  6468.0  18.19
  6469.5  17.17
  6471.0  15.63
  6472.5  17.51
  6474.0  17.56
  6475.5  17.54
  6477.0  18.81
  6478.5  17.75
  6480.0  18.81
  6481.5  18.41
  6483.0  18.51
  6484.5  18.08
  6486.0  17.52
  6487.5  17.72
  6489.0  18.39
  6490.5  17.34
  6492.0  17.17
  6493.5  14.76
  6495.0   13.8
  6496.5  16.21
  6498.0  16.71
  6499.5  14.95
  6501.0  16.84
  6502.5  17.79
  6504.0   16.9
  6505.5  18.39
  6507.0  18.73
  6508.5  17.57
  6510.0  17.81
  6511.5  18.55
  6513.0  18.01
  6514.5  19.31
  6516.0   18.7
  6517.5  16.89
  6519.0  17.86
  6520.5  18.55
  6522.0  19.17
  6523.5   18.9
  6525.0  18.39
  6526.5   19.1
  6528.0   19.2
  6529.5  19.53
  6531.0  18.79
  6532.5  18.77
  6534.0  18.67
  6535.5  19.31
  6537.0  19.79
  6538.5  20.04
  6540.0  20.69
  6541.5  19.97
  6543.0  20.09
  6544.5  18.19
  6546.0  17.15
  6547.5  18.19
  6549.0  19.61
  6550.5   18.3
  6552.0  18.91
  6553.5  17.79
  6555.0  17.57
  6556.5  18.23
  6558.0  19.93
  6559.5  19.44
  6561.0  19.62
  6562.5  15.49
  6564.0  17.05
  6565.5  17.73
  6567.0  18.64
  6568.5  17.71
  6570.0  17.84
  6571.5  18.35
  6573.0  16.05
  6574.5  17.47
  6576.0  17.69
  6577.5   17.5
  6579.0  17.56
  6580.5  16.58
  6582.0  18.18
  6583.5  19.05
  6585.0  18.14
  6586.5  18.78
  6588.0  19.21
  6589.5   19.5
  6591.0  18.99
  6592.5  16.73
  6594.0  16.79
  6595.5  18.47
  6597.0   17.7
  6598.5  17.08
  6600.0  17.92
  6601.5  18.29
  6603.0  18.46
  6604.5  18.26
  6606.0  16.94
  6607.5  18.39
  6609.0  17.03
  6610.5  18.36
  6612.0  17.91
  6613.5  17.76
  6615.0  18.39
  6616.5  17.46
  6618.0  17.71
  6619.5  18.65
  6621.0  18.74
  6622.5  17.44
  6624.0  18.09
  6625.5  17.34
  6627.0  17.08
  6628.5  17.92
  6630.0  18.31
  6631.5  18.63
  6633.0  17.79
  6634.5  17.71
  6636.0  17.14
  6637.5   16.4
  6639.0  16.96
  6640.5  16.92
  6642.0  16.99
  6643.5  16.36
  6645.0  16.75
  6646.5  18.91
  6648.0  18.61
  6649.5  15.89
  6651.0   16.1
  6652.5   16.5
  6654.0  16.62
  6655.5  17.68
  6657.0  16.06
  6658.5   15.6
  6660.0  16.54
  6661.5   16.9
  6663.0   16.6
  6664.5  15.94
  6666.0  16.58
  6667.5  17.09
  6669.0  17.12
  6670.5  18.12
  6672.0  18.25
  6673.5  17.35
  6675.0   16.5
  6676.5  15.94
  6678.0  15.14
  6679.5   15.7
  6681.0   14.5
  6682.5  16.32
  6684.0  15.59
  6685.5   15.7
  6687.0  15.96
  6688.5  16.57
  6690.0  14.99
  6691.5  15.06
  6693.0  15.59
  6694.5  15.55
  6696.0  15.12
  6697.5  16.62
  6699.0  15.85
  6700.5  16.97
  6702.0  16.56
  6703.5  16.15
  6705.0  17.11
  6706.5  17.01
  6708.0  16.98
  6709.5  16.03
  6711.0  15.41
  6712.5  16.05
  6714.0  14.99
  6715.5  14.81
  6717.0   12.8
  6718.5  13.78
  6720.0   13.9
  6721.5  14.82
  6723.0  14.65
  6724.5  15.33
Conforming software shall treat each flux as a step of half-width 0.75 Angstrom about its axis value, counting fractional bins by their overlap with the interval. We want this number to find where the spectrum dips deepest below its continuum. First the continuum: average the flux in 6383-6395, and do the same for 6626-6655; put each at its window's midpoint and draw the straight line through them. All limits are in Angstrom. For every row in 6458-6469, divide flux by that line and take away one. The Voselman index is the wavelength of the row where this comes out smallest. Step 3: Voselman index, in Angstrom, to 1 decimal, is 6462.0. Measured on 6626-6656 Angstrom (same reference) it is 6649.5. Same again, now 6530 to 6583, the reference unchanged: 6562.5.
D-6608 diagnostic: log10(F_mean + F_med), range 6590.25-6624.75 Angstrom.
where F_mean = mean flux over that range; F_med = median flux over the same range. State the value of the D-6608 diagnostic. 1.55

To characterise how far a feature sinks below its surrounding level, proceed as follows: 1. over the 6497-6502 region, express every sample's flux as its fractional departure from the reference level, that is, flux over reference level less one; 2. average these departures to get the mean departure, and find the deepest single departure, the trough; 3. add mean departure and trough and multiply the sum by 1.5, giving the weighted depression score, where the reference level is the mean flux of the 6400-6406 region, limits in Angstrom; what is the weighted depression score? -0.12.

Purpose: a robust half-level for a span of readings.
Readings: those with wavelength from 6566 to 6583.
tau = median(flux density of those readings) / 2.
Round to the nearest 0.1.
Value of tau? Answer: 8.8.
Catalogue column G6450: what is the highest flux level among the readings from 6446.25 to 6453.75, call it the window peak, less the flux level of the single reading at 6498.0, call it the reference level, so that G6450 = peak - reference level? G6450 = 1.2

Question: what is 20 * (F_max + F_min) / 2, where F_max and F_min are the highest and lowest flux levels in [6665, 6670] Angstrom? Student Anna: 337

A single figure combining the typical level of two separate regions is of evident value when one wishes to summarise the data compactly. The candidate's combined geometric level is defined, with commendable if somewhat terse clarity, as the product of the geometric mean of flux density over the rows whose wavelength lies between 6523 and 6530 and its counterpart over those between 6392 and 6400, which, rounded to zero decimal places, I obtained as 297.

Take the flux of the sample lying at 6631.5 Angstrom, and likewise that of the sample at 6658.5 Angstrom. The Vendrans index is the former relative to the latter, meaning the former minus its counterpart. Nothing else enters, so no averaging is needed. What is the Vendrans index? 3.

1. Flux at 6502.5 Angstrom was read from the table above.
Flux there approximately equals 17.79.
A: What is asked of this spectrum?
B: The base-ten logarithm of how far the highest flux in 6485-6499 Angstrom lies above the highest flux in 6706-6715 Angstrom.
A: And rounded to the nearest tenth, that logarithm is 0.1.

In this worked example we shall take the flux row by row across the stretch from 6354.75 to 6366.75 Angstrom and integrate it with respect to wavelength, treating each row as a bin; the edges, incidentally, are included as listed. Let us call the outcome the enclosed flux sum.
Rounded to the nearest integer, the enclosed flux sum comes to 182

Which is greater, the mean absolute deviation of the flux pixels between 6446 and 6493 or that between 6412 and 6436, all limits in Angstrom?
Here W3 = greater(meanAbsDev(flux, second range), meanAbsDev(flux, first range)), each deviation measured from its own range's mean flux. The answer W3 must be 1.0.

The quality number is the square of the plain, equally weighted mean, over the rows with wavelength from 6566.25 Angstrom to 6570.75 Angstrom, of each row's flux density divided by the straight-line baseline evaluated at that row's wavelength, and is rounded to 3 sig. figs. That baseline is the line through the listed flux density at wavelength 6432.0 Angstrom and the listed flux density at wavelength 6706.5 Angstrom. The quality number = 1.14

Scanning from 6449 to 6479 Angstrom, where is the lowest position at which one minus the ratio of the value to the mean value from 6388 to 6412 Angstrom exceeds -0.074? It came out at 6450.0 Angstrom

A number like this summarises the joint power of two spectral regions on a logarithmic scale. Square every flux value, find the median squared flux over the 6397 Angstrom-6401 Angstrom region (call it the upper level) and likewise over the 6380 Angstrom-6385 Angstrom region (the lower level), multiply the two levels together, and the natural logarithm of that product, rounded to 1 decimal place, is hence 10.9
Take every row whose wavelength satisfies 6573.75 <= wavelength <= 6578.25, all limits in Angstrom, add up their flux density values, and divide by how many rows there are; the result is 17.6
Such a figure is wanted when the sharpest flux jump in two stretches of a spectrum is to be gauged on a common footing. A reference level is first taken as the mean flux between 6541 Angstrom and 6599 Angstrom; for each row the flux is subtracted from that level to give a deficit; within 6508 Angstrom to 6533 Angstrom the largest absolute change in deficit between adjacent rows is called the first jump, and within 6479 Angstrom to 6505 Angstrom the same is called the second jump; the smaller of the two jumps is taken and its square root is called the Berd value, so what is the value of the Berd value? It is 1.35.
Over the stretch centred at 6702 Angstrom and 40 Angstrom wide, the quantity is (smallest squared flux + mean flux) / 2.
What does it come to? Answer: 90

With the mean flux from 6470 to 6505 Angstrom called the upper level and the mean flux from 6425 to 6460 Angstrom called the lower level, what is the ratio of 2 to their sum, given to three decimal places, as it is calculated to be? 0.059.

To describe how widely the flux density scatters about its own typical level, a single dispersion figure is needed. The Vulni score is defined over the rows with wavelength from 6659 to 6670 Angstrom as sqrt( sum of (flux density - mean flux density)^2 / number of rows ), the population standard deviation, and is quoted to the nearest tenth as 0.4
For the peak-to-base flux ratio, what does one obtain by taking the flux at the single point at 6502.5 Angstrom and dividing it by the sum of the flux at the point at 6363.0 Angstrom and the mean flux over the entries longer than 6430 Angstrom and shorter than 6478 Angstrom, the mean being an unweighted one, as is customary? 0.567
